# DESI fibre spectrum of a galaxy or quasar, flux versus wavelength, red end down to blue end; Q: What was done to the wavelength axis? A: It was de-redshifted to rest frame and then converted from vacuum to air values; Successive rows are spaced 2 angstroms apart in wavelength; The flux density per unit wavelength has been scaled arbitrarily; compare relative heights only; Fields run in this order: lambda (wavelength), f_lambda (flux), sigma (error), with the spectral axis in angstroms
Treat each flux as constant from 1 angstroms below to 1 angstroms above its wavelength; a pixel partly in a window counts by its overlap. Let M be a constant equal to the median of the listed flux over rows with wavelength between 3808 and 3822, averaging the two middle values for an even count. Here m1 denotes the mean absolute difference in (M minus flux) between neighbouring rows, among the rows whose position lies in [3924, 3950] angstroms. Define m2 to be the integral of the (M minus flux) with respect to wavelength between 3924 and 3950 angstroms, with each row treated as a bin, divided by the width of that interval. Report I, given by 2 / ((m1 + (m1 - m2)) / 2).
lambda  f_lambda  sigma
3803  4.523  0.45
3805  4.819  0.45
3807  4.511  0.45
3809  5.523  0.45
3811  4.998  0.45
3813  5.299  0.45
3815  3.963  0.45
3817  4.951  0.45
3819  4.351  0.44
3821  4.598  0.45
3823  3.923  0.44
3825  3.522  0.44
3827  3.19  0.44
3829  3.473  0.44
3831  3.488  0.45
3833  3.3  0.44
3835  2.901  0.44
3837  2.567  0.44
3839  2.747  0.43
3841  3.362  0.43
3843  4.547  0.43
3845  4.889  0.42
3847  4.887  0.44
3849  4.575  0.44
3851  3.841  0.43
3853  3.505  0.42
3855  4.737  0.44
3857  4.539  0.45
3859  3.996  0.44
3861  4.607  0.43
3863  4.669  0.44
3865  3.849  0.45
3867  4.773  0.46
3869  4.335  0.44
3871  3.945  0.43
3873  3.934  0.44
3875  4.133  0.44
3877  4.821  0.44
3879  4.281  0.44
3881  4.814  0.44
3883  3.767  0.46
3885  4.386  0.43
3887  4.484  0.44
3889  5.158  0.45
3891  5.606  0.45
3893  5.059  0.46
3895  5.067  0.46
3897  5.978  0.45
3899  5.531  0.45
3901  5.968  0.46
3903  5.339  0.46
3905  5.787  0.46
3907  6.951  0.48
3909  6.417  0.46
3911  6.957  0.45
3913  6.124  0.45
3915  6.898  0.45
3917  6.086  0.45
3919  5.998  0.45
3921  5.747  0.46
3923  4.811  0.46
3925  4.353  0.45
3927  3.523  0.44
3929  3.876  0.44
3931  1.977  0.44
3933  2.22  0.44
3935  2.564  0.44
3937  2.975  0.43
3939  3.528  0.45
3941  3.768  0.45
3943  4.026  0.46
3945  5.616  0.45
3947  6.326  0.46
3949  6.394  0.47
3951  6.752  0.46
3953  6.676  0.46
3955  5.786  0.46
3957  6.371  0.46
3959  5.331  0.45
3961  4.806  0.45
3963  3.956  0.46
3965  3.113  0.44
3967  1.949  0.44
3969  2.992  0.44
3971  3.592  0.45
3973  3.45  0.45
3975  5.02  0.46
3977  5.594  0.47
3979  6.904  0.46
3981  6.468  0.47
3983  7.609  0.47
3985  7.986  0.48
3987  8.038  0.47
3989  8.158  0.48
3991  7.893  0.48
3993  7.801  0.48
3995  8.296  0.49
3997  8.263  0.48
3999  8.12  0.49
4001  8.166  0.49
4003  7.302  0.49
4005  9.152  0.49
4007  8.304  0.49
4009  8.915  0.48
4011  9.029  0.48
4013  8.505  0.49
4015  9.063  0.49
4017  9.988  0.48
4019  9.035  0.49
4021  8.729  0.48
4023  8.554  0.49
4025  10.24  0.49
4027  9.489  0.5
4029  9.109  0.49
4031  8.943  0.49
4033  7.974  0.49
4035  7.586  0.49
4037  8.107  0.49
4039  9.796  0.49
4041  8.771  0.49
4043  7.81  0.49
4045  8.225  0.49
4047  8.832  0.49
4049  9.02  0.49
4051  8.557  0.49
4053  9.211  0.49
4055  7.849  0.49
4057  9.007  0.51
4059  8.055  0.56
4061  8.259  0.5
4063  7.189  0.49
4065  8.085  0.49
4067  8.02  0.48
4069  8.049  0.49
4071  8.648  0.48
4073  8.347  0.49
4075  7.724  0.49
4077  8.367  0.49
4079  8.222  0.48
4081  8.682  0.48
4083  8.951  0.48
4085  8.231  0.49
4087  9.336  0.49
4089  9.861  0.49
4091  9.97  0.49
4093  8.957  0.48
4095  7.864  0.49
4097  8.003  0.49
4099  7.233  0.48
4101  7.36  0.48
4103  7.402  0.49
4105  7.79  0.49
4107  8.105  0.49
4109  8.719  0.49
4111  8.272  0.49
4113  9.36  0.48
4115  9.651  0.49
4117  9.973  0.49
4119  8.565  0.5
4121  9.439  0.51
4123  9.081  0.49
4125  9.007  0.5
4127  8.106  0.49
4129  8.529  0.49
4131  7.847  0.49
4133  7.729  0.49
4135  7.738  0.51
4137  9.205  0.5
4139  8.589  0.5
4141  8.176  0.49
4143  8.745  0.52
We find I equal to 17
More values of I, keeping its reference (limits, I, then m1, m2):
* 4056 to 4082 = 1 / 0.50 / -3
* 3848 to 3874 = 11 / 0.52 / 1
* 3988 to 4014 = 1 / 0.49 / -3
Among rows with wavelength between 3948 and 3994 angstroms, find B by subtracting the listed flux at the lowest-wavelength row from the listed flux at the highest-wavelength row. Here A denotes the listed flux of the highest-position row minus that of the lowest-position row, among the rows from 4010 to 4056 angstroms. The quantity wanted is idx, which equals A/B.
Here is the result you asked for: -1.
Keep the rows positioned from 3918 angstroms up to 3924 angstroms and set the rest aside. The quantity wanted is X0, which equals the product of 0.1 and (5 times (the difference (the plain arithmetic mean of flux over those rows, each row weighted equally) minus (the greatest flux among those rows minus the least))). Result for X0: 2.2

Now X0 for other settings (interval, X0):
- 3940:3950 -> 1.3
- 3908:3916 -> 2.9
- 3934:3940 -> 1.0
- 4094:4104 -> 3.4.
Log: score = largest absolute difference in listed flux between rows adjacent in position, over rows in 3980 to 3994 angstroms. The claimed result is 1.1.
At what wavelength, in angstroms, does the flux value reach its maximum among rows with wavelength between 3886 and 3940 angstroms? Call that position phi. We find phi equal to 3911 angstroms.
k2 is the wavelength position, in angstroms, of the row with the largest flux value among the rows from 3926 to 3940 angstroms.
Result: 3929 angstroms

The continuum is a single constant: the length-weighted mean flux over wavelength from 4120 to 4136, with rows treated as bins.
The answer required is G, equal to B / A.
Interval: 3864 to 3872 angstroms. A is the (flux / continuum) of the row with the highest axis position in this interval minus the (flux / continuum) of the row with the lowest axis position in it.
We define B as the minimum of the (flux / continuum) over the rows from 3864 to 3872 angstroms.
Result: 40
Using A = 0.01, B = 0.46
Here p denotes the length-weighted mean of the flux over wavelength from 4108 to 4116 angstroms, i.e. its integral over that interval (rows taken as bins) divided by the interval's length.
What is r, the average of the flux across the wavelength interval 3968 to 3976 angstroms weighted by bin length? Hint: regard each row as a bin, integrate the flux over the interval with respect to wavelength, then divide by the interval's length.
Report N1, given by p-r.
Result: 5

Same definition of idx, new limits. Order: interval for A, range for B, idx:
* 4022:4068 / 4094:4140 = -1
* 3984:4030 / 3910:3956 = -1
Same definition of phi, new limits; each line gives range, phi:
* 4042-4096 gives 4091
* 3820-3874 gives 3845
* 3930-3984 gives 3983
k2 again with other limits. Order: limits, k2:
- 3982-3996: 3995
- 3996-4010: 4005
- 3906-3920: 3911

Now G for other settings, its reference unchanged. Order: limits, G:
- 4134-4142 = 18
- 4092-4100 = -4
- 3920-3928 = -2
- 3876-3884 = -4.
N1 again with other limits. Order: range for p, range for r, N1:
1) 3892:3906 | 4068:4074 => -3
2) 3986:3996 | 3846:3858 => 4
